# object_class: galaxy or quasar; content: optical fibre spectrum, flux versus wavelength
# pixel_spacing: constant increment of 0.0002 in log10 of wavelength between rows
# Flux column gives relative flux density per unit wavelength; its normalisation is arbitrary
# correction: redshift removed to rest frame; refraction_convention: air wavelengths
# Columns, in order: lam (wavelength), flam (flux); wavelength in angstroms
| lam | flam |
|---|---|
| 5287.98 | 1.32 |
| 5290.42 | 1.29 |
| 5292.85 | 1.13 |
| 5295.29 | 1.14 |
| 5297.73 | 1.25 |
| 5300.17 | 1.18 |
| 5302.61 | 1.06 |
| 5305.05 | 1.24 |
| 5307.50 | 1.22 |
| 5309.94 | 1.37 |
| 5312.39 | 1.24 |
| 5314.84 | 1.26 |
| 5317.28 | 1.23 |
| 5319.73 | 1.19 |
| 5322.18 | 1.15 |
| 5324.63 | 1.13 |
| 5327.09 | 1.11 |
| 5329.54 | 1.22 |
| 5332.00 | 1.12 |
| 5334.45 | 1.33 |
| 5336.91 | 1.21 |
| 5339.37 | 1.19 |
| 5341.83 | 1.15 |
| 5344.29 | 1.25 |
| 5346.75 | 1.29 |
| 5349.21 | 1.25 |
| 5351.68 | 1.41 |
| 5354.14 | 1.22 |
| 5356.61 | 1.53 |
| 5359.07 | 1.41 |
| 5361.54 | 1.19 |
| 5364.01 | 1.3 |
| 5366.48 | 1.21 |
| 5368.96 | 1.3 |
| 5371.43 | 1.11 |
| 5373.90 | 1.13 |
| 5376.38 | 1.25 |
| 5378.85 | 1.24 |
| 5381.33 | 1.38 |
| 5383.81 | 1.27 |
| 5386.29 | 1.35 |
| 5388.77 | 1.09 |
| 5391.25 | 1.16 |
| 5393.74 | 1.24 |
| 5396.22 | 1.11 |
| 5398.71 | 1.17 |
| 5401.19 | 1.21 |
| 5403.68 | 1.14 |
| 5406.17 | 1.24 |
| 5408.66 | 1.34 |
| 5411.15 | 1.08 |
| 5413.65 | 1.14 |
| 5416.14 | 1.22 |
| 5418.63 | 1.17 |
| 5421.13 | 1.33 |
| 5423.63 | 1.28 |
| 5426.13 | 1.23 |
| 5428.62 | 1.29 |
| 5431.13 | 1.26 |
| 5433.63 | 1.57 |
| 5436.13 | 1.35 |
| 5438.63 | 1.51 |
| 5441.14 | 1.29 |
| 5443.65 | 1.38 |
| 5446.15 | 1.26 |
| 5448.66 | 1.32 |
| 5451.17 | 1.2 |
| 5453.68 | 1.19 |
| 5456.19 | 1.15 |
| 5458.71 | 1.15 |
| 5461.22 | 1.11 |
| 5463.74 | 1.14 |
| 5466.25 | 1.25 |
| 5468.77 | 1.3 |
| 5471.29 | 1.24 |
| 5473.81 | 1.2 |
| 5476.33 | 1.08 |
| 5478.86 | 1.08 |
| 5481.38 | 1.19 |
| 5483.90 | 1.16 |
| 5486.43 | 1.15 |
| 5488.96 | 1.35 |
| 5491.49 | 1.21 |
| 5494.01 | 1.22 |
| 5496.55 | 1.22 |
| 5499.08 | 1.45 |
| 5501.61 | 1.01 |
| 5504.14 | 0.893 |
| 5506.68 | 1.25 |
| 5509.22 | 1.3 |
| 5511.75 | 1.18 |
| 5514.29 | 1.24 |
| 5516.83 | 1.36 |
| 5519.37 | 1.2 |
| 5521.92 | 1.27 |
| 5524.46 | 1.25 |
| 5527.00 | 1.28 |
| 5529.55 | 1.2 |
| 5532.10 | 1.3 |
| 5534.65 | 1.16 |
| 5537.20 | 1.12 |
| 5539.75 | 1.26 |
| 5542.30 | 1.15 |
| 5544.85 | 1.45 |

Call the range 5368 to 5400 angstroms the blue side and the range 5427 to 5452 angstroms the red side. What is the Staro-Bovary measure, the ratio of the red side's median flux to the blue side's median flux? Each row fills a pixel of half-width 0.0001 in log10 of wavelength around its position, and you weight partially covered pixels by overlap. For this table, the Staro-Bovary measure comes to 1.05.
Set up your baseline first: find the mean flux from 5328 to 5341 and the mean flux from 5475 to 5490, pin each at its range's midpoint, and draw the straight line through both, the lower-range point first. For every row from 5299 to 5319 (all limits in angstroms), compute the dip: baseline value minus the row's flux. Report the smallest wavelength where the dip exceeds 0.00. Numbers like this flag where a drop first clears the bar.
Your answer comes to 5300.17 angstroms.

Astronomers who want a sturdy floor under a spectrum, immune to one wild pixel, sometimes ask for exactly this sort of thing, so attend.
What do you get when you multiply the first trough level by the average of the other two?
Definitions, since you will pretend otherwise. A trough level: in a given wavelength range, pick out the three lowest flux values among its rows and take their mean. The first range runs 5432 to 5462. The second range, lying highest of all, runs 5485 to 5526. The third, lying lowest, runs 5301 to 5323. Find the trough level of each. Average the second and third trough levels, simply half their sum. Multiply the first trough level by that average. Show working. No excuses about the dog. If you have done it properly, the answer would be 1.22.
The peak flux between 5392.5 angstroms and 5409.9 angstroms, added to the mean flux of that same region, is 2.55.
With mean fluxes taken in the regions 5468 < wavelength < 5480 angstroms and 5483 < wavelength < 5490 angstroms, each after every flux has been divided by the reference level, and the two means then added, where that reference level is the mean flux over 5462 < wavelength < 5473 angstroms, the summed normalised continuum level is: 1.95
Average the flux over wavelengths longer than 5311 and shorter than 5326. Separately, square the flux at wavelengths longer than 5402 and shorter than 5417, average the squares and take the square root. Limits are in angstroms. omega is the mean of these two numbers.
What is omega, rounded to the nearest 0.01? 1.20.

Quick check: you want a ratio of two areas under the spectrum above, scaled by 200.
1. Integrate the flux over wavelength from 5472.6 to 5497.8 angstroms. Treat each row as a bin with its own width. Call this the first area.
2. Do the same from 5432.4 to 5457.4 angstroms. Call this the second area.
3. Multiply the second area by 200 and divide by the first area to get 221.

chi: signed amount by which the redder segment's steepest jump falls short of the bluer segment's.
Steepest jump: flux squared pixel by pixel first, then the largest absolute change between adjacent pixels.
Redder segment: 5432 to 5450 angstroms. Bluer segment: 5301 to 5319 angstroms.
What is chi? -0.2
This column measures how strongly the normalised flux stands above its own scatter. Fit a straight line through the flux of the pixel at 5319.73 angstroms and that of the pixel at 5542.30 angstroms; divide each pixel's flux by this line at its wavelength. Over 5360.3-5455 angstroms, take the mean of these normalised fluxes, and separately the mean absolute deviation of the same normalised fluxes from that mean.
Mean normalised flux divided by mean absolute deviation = 15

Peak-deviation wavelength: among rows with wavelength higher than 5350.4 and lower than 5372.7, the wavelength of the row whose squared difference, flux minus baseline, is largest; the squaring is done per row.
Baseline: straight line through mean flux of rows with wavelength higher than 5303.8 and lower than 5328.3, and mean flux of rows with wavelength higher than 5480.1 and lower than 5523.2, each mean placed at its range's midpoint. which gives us 5356.61 angstroms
